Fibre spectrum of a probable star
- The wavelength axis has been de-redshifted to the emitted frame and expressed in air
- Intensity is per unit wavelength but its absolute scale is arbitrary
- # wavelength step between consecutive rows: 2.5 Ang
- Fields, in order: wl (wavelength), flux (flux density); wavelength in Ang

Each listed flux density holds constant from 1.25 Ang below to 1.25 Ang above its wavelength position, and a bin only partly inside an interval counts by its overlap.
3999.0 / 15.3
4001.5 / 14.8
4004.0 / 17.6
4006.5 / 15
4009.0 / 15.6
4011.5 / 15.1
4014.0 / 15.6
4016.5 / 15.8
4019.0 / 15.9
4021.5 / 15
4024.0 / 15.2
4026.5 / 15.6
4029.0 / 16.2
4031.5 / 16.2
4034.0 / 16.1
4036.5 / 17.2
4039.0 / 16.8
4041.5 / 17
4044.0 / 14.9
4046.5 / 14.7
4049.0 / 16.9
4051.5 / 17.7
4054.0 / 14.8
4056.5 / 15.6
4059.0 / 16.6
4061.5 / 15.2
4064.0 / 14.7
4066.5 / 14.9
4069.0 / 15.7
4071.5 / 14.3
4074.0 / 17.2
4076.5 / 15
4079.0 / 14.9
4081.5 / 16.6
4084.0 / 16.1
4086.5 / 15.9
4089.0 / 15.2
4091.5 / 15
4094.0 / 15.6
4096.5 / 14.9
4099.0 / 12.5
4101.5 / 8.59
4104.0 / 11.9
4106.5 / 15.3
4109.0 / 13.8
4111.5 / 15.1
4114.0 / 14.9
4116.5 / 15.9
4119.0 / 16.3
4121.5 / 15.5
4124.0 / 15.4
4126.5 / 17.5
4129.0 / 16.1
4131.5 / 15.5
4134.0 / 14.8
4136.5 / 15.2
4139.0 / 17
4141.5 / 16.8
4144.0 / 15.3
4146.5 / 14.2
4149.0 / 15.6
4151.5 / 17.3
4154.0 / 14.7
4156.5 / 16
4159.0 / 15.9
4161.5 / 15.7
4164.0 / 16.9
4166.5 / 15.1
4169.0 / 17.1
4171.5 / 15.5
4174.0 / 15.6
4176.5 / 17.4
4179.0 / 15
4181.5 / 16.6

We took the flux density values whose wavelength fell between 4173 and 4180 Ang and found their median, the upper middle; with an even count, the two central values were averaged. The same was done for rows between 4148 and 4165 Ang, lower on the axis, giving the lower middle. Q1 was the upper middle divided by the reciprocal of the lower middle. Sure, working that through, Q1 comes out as 248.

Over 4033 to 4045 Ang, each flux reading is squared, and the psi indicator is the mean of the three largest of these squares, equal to 289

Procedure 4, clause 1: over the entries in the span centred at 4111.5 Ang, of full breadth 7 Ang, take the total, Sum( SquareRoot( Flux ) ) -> 11.5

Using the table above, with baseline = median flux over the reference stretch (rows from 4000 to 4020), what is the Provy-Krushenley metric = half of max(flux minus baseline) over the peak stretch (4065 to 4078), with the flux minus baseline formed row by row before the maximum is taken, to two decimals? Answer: 0.80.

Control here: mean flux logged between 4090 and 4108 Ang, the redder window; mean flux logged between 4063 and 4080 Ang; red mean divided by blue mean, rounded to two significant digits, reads 0.88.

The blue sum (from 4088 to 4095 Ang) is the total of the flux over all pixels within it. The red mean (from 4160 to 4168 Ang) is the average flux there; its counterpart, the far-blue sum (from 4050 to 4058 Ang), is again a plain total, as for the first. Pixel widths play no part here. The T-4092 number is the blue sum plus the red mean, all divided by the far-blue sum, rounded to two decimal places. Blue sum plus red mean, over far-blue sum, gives 1.28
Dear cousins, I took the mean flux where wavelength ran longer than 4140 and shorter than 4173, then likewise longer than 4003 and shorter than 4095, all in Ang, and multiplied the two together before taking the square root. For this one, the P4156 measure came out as 15.81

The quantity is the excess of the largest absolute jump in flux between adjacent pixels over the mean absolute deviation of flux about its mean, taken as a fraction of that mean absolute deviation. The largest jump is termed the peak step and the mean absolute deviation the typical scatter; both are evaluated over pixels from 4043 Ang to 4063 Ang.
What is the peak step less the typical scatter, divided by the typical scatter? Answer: 2.1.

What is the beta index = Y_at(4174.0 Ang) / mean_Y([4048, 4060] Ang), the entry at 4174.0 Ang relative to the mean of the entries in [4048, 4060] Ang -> 0.96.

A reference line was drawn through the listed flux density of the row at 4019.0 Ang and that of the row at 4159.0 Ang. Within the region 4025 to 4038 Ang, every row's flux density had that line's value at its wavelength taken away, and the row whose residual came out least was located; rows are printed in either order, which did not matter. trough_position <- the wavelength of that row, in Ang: 4026.5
